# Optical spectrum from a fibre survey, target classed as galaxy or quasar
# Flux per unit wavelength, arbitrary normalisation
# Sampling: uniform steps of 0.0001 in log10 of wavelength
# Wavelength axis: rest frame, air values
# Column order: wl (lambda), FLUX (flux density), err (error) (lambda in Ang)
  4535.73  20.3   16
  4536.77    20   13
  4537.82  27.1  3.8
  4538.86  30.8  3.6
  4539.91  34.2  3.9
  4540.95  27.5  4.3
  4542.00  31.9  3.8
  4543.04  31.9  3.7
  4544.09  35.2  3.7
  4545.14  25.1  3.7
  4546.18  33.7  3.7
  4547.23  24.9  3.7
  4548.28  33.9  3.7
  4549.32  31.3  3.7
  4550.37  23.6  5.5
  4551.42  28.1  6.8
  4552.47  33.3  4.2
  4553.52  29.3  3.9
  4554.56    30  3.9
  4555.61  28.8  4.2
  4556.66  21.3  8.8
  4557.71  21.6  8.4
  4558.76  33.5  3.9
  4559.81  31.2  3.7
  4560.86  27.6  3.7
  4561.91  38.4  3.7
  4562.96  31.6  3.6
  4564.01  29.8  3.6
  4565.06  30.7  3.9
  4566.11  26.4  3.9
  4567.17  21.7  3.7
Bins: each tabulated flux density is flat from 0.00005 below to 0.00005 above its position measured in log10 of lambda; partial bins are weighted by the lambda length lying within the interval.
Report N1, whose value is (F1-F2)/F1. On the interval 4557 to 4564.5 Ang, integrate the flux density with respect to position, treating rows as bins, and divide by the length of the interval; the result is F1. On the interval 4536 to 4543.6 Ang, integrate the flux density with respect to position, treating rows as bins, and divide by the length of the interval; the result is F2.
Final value 0.05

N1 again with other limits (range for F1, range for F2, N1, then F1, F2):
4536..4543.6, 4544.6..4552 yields 0.00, 28.8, 28.7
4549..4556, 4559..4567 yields -0.05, 29.1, 30.5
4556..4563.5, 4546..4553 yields -0.01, 29.3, 29.6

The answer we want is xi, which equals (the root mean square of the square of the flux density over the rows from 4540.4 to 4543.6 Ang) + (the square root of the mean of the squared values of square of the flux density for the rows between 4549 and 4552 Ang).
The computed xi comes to 1733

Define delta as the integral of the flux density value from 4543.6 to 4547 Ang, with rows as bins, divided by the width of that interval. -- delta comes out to 30.7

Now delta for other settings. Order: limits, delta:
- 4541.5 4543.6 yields 32.0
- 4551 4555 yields 30.3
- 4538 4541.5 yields 30.5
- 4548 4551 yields 29.2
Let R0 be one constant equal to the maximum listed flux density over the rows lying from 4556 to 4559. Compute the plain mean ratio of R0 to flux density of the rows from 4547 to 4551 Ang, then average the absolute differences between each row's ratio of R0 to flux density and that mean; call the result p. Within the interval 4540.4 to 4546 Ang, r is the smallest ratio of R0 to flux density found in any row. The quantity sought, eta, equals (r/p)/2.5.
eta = 2.2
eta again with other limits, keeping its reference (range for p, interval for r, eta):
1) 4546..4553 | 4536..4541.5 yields 2.6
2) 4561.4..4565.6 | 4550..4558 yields 4.9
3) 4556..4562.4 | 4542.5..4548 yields 1.6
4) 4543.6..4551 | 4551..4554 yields 2.2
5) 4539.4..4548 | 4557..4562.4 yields 2.5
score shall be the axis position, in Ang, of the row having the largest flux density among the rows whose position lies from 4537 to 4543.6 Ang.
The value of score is 4539.91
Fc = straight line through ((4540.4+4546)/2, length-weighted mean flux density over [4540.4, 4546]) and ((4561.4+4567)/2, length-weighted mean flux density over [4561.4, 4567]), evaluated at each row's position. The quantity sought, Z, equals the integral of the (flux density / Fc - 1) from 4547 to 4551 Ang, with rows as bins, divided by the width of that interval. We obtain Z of -0.064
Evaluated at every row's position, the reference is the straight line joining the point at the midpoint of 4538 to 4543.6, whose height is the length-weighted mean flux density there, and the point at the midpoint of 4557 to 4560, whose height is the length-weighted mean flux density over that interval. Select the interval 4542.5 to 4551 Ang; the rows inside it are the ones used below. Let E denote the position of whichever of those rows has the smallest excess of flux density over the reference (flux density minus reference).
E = 4550.37 Ang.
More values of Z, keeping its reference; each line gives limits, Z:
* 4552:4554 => 0.021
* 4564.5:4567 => -0.102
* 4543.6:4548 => -0.022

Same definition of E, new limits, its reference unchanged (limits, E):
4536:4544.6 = 4536.77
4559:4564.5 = 4560.86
